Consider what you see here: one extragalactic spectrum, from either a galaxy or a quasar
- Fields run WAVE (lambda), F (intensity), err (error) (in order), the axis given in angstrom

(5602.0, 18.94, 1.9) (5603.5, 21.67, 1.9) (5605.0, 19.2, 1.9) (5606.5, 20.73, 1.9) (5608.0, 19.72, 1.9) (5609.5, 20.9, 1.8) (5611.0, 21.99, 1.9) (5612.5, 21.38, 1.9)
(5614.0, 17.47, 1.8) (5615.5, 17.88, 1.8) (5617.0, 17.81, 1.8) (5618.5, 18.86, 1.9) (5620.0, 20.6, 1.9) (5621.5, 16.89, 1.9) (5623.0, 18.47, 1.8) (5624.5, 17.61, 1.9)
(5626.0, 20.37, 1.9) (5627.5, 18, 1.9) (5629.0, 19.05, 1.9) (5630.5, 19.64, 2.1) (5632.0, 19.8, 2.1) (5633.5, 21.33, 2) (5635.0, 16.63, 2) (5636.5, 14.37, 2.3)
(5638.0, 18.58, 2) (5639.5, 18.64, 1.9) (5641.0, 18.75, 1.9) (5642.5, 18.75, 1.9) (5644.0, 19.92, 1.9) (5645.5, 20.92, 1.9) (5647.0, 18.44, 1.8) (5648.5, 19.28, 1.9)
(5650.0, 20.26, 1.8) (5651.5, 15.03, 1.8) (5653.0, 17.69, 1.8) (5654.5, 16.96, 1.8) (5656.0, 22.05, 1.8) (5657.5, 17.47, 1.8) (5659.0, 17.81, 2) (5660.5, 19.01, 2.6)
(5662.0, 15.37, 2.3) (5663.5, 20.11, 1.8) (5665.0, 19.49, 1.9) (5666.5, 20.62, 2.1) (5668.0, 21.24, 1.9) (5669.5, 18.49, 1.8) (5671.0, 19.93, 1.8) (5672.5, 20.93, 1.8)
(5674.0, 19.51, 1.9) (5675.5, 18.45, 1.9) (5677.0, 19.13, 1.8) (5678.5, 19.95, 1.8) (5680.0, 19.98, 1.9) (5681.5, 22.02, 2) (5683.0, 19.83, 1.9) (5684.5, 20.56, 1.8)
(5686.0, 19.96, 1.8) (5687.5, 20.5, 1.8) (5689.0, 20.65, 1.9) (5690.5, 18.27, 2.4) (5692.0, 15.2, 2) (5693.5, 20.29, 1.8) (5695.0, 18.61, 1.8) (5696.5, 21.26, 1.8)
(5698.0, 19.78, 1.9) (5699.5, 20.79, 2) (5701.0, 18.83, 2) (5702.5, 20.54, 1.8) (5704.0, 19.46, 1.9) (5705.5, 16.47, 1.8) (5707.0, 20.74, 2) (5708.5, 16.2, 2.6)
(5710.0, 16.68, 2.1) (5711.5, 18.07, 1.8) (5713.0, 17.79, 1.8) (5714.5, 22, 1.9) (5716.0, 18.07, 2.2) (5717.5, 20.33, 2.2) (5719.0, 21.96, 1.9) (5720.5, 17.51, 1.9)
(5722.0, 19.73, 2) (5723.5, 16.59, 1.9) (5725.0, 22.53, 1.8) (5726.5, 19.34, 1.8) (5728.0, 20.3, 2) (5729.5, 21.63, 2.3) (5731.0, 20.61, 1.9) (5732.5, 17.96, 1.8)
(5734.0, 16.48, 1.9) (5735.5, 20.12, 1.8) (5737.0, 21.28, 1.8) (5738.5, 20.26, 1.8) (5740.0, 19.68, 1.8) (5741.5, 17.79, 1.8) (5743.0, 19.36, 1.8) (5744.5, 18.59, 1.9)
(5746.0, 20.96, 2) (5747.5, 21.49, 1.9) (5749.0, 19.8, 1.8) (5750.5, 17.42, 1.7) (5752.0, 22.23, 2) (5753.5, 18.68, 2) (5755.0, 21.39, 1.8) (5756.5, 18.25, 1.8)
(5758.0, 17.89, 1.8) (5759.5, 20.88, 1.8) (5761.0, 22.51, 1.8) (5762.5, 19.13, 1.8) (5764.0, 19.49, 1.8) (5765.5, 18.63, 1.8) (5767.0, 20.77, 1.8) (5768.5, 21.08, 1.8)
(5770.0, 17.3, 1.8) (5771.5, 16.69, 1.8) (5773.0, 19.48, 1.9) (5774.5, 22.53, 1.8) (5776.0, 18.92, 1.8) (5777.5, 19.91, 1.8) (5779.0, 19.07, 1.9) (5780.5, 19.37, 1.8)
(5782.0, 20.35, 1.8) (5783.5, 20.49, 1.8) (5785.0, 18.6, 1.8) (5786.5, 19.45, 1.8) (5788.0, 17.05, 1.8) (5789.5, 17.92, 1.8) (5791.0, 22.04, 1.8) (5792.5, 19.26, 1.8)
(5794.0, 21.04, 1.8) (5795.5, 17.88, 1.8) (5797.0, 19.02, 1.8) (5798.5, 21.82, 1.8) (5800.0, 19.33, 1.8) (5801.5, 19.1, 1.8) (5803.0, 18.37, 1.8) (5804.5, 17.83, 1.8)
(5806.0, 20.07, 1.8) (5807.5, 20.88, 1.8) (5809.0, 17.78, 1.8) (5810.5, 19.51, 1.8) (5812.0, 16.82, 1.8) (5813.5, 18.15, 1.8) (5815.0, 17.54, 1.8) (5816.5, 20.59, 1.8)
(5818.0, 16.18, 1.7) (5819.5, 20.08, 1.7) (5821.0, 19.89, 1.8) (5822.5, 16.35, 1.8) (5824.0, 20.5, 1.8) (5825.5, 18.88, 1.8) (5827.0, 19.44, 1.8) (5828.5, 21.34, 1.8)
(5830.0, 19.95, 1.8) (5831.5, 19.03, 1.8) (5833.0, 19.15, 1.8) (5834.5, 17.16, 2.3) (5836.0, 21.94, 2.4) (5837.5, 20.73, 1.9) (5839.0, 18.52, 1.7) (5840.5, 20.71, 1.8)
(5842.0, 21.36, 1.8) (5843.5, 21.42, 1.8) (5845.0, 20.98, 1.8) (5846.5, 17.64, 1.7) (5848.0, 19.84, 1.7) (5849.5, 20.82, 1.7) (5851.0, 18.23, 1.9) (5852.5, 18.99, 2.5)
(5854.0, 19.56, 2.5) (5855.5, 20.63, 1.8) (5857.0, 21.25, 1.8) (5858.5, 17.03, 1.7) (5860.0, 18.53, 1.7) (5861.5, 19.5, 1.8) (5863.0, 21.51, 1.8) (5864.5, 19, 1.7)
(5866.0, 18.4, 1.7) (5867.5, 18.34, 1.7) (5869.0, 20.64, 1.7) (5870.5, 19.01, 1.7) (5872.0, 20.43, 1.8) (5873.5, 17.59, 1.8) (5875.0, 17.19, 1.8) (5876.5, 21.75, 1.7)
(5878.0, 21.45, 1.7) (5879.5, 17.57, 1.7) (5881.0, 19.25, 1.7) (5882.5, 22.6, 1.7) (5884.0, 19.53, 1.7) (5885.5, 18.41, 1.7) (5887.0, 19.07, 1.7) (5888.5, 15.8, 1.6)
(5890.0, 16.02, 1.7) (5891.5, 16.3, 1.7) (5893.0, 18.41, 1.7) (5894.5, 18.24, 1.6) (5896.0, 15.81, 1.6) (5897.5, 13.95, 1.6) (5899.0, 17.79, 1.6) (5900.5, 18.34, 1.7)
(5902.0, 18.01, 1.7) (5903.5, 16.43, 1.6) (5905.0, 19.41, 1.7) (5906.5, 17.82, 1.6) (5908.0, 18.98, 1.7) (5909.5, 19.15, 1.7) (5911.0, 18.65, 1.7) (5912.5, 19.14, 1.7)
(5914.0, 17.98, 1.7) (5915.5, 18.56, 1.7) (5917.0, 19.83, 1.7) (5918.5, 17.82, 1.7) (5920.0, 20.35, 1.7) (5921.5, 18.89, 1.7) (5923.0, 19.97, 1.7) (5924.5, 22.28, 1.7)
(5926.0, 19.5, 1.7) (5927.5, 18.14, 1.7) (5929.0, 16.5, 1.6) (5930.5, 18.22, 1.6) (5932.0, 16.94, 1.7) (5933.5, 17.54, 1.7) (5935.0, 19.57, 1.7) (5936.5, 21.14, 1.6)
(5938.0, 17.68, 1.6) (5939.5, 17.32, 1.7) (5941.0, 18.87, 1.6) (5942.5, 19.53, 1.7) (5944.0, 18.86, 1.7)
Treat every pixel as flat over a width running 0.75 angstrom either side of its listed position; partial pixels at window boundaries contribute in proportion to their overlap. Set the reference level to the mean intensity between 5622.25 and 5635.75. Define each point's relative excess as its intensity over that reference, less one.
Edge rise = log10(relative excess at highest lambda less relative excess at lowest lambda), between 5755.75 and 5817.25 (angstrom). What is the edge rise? -0.91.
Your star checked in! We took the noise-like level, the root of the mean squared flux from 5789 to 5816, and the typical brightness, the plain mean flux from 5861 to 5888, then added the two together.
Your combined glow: 38.7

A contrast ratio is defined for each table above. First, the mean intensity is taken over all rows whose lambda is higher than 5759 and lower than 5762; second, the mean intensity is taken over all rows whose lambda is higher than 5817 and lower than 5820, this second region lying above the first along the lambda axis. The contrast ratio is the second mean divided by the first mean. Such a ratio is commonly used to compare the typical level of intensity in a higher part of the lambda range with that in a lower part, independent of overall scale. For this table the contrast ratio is 0.84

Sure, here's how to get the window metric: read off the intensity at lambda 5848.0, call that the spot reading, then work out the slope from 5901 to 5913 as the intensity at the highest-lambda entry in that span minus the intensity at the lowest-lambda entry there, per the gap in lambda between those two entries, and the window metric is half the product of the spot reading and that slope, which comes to 1.1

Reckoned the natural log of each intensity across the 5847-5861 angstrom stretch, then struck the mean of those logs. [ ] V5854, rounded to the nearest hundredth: 2.96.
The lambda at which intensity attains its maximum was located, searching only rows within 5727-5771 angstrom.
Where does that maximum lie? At 5761.0 angstrom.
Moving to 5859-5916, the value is 5882.5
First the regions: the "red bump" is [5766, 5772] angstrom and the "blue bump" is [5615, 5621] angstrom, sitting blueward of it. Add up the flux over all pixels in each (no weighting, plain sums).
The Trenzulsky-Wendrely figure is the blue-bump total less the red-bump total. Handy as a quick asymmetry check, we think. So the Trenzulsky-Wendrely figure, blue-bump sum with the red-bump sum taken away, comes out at -1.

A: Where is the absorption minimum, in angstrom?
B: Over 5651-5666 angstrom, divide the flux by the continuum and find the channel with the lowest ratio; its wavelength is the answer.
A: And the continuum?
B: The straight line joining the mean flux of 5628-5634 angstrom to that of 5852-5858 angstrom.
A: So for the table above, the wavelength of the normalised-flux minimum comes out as 5651.5 angstrom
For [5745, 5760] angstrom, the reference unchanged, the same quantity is 5750.5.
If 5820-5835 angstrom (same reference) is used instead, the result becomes 5822.5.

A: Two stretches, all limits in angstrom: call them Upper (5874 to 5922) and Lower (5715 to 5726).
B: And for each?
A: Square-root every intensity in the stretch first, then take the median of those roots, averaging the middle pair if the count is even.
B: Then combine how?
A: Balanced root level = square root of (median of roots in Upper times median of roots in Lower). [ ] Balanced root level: 4.37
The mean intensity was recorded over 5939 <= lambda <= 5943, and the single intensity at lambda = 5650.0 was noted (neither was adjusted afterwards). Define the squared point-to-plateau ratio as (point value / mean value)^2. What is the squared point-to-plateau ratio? 1.2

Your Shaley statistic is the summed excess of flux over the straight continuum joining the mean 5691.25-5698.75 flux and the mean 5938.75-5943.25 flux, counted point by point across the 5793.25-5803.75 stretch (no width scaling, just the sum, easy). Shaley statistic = 5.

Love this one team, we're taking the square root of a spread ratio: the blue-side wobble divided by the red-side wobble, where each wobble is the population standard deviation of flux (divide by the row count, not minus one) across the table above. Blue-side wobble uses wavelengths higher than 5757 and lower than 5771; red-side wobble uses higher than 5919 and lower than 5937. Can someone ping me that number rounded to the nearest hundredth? 0.98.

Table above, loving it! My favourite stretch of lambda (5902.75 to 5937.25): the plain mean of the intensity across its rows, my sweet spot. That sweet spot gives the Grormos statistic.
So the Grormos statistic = 18.8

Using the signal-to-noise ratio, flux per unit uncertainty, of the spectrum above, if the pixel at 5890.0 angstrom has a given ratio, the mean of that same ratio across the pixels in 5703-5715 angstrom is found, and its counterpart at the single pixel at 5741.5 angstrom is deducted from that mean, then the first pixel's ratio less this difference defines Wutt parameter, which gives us 9.9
